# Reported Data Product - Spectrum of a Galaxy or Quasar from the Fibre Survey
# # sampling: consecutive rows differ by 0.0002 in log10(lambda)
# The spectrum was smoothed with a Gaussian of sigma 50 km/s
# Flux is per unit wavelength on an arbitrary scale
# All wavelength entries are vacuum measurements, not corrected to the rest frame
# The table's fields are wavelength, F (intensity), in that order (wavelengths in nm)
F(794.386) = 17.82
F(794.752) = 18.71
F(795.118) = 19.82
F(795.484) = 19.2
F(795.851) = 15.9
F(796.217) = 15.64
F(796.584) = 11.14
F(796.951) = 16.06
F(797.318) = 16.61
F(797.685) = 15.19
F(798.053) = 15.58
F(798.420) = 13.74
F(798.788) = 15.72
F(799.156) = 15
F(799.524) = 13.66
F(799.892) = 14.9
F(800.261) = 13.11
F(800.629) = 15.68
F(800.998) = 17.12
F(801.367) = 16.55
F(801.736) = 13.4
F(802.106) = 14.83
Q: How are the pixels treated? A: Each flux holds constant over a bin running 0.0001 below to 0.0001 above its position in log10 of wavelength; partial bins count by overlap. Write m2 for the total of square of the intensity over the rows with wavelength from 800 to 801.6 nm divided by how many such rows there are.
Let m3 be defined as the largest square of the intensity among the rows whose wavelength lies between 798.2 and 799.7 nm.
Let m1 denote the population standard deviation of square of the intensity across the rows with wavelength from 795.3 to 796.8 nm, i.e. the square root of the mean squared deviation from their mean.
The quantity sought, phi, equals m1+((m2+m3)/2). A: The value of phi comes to 333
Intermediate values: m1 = 87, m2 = 246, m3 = 247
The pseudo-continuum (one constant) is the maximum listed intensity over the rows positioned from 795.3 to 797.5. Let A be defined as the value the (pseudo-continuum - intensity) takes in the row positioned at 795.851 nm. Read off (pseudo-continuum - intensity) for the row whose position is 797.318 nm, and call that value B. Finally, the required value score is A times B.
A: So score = 9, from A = 3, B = 2.6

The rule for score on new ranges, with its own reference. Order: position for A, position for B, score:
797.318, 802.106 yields 11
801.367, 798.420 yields 14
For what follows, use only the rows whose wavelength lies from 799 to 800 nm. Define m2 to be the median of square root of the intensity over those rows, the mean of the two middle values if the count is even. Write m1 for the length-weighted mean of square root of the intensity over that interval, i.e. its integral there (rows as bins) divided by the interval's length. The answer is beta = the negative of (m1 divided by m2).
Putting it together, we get -0.986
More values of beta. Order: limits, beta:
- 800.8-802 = -0.970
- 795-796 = -0.975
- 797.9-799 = -0.981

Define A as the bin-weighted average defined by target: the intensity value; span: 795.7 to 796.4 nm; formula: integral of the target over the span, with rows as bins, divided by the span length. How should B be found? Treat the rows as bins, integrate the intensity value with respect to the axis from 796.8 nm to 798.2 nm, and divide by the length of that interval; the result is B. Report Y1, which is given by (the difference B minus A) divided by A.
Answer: 0.01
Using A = 15.8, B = 15.9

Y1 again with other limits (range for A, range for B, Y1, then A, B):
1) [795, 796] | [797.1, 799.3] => -0.16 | 18.3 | 15.3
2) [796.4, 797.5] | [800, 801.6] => 0.06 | 14.6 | 15.5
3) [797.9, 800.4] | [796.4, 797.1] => -0.07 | 14.5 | 13.5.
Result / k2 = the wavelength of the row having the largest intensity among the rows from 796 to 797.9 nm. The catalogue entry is 797.318 nm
